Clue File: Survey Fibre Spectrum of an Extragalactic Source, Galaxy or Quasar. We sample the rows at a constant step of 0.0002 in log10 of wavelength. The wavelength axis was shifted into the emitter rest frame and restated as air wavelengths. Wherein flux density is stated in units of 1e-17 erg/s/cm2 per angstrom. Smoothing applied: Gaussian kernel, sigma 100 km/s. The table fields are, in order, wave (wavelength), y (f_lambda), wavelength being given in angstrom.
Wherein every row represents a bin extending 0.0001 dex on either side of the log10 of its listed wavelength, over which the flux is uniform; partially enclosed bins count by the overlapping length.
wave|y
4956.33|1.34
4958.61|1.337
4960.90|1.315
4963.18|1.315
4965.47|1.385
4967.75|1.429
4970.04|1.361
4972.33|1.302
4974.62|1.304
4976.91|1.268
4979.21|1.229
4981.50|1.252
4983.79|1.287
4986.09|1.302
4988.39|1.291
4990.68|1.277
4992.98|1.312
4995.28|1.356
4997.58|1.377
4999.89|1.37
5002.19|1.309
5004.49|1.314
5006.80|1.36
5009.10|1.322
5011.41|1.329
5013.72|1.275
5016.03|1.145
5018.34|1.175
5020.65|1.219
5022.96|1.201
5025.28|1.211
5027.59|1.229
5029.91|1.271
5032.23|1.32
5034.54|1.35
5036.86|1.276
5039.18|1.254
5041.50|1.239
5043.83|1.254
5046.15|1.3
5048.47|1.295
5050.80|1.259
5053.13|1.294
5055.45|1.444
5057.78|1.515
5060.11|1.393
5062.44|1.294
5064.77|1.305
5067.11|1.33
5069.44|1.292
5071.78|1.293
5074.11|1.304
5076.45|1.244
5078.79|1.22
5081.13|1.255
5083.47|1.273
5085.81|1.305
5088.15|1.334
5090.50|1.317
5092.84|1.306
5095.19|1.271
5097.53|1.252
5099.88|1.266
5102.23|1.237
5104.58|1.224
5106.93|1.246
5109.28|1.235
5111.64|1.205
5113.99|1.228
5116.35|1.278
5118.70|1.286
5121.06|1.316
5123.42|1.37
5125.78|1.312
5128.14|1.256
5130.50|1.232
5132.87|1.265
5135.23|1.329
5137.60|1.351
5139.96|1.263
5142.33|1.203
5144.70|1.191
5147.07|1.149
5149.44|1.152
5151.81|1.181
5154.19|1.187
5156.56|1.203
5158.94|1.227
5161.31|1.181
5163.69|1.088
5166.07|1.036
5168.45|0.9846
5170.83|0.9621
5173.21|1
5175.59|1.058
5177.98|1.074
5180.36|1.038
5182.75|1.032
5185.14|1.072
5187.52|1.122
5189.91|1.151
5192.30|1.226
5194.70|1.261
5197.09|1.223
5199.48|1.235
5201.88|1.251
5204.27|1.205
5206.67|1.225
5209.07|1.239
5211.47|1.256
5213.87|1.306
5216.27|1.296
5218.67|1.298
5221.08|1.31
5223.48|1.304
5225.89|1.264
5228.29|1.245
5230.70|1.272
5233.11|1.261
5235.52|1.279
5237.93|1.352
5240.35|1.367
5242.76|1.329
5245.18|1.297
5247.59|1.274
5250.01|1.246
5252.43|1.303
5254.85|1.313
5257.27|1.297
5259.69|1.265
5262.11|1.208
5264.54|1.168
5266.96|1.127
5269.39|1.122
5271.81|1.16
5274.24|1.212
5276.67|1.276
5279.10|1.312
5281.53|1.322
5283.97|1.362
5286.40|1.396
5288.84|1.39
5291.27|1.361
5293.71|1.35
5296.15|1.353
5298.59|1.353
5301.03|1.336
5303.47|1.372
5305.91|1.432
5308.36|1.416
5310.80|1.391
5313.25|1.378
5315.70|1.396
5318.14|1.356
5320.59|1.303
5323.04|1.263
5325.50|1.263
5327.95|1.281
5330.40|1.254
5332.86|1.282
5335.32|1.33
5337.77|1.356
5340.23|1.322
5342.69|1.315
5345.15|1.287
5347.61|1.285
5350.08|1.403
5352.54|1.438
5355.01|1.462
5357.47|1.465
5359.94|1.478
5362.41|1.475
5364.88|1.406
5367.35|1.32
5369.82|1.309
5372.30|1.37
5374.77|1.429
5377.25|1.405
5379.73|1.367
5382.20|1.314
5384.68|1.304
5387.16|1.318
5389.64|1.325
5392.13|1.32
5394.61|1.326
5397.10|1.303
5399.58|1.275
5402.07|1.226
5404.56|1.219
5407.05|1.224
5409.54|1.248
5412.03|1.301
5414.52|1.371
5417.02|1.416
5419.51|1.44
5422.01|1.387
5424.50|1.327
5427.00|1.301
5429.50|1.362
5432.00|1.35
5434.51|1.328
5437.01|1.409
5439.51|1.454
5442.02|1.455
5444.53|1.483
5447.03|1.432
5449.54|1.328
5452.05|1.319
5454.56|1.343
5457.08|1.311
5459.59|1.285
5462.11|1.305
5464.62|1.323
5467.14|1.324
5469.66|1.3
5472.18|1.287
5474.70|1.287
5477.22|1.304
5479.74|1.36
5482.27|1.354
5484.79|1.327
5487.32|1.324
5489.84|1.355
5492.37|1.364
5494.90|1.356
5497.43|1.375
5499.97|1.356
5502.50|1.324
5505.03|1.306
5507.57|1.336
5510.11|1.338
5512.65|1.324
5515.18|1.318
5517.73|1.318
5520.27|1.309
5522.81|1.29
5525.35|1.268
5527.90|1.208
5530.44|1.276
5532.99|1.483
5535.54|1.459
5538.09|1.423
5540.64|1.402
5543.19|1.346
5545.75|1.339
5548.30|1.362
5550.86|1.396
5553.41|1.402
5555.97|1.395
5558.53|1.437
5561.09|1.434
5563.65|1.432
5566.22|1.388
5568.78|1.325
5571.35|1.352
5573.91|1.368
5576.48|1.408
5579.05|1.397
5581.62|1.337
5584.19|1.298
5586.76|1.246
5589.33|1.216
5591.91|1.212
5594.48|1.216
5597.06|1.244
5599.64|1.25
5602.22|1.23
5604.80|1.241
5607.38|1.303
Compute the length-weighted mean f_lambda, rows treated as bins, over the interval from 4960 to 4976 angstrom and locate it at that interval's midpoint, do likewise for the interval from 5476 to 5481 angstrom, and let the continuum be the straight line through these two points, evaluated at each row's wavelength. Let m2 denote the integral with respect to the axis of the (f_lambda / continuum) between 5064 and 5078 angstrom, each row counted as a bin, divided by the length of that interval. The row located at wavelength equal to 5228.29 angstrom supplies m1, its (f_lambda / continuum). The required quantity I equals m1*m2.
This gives 0.90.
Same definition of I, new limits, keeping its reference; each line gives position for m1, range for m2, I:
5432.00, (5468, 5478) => 0.98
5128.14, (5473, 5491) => 0.93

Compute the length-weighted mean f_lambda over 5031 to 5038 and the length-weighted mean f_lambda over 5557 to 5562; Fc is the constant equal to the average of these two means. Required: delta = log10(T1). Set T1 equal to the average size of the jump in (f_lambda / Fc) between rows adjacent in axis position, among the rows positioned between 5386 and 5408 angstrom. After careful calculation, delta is -1.93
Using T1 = 0.012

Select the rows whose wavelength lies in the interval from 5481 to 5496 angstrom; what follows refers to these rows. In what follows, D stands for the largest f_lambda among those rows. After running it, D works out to 1.364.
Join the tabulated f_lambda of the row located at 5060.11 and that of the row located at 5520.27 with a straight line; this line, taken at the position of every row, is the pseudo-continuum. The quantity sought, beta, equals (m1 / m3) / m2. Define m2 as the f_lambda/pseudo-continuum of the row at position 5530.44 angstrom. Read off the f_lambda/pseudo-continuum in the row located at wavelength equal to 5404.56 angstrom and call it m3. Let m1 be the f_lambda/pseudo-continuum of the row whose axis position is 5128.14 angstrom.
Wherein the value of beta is 1.02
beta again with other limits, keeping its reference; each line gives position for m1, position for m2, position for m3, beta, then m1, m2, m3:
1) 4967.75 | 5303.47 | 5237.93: 1.00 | 1.014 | 1.02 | 0.99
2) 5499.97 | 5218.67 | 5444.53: 0.97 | 1.033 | 0.95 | 1.12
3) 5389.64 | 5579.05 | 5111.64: 1.06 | 0.994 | 1.08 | 0.87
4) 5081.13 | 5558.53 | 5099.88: 0.90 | 0.903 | 1.10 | 0.91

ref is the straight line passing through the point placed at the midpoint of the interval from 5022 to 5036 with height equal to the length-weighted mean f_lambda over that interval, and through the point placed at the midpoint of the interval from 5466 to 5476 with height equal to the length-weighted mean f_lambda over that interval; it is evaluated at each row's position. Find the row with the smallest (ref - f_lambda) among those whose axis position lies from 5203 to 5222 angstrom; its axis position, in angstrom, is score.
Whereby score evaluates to 5221.08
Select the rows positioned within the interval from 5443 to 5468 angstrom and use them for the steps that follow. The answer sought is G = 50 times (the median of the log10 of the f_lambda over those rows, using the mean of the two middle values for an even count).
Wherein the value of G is 6.09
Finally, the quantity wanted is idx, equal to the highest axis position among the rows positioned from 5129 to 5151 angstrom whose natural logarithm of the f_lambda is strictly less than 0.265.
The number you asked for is 5149.44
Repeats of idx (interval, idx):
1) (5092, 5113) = 5111.64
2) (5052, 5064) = 5062.44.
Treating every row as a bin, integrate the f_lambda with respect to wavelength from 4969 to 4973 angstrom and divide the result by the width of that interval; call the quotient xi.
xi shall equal 1.33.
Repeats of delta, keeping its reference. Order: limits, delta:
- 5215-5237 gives -1.91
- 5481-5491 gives -1.83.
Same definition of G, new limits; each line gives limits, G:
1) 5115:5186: 3.76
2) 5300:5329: 6.74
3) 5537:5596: 6.80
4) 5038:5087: 5.60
